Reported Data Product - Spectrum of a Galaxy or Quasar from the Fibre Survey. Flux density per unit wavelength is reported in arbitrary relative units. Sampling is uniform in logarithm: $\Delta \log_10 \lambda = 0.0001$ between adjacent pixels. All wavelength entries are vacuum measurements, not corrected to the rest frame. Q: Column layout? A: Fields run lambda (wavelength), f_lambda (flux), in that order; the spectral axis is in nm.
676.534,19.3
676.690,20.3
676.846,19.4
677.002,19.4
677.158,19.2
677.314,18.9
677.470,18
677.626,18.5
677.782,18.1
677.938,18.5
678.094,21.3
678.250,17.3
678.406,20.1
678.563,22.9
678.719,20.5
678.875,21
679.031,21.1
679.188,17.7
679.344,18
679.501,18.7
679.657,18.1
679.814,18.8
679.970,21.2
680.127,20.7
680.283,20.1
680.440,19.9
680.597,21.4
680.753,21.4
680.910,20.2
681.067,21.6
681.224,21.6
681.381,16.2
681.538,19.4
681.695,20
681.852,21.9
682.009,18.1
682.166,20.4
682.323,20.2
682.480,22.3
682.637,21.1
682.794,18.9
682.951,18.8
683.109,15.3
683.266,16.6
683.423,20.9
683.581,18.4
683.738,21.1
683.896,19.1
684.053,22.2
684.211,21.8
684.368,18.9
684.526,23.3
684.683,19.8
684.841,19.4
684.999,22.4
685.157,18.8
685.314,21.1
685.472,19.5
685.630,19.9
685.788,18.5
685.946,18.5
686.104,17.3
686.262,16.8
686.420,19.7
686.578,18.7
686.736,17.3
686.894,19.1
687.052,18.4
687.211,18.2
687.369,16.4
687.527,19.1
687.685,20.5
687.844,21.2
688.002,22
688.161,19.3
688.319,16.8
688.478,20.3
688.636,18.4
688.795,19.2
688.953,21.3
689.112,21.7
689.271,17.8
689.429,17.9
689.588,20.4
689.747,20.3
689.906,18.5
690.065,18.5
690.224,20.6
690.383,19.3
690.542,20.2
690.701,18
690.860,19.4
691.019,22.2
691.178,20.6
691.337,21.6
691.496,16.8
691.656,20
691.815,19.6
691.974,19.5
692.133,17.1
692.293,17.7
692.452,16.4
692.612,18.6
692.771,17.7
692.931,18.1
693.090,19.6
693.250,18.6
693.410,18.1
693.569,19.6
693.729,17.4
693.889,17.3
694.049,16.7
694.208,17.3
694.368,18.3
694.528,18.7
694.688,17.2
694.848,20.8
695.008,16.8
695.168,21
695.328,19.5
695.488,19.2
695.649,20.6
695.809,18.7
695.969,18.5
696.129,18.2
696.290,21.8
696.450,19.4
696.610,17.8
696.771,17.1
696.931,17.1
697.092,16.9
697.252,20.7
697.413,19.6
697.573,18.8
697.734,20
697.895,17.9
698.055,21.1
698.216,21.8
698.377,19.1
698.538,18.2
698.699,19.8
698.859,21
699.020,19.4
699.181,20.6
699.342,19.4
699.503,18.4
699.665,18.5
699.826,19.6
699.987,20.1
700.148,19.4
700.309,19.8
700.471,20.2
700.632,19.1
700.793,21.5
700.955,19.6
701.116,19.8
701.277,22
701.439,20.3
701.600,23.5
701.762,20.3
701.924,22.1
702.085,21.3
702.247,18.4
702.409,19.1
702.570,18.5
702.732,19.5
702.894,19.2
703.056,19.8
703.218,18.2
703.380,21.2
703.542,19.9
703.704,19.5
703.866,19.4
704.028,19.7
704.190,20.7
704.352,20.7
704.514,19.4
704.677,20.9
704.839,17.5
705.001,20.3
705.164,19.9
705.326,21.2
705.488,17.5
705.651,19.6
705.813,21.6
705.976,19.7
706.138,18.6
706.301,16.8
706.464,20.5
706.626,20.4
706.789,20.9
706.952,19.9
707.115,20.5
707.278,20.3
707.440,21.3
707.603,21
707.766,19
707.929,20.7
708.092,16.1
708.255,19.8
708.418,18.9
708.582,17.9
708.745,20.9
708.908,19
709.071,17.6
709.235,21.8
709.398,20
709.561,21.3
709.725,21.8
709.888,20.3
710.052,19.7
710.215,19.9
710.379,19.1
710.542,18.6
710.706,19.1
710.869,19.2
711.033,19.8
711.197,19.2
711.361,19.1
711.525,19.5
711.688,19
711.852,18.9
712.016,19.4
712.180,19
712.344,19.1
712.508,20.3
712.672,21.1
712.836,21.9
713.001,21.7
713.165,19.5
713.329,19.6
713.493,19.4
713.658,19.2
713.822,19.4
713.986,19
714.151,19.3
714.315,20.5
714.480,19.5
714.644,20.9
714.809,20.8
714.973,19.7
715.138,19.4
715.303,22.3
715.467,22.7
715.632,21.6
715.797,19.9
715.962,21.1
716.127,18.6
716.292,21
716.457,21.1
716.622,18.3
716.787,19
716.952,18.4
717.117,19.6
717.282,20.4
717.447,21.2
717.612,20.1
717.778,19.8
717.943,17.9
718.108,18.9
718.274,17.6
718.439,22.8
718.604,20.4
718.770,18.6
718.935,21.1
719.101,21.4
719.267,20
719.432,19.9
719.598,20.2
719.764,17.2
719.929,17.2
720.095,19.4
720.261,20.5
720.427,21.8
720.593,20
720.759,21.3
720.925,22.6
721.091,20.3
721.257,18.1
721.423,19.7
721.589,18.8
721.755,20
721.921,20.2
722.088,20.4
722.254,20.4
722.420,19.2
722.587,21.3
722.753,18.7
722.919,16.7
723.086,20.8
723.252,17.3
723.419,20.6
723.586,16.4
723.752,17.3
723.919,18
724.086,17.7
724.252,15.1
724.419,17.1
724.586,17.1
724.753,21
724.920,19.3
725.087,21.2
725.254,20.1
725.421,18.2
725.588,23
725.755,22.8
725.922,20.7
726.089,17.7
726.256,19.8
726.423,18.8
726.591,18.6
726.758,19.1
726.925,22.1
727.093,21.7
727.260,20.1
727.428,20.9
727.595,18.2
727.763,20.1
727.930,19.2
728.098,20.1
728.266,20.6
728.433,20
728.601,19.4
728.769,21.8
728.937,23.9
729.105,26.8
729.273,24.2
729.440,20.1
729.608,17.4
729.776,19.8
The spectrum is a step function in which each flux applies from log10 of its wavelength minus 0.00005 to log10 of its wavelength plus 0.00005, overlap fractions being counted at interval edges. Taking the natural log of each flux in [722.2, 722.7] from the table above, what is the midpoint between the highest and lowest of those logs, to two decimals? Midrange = 3.01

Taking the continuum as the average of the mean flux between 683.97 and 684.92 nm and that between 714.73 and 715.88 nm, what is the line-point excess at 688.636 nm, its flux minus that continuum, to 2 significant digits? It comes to -2.5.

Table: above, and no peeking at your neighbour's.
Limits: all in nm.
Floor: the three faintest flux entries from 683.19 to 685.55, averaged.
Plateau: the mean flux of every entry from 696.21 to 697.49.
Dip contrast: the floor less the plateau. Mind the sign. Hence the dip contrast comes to -0.87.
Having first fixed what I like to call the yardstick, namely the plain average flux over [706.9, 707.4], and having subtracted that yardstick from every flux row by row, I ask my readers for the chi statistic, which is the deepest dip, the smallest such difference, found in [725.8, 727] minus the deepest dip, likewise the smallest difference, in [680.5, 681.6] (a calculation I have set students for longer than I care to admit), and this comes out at 1.5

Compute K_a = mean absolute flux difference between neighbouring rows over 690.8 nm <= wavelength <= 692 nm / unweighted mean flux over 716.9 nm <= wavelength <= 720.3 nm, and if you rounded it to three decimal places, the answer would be 0.101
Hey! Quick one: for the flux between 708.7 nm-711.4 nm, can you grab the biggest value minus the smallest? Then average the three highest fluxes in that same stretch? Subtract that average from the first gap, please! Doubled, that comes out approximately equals -34.9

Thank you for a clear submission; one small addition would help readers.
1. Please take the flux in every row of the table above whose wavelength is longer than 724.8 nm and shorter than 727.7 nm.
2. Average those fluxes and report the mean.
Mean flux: 20.1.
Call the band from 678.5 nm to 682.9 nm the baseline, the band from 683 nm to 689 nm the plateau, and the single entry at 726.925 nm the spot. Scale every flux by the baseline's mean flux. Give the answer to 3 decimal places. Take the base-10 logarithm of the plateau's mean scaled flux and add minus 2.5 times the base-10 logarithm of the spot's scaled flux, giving -0.119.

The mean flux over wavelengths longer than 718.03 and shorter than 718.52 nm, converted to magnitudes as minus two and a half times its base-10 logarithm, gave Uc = -3.24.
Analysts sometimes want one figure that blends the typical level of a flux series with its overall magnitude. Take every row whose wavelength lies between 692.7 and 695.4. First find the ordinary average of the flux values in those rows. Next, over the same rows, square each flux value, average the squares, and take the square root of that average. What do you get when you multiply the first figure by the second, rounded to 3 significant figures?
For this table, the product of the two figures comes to 339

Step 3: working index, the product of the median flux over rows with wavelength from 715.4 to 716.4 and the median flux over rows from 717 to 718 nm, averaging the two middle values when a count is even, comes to 420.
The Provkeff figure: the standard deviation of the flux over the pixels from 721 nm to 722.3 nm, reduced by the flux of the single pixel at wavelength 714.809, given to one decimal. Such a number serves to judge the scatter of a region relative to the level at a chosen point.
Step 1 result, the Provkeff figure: -20.0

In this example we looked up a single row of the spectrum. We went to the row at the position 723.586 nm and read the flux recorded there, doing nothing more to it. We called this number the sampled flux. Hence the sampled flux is 16.4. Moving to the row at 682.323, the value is 20.2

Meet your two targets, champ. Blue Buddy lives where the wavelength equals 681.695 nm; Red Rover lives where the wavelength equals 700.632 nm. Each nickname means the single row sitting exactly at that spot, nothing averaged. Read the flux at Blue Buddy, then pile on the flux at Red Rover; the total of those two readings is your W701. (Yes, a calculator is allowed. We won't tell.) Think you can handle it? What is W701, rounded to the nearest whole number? 39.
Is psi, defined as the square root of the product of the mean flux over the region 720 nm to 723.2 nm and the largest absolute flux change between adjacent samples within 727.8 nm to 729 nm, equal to 6.9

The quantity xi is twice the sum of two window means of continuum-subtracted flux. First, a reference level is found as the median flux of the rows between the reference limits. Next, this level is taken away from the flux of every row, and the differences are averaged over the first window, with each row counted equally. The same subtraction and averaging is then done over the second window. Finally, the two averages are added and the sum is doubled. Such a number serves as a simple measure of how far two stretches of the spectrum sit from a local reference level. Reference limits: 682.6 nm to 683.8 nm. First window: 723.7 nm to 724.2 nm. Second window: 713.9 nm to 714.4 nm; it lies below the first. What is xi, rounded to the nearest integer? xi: -1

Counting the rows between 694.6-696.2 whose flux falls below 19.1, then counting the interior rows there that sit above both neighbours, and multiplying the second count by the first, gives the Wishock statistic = 15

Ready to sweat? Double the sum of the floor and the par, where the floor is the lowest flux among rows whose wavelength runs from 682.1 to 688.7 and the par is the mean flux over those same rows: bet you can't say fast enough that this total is 69.5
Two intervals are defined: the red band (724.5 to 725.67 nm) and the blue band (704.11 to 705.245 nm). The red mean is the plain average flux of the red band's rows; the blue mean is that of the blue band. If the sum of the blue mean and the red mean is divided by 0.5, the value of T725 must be 80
